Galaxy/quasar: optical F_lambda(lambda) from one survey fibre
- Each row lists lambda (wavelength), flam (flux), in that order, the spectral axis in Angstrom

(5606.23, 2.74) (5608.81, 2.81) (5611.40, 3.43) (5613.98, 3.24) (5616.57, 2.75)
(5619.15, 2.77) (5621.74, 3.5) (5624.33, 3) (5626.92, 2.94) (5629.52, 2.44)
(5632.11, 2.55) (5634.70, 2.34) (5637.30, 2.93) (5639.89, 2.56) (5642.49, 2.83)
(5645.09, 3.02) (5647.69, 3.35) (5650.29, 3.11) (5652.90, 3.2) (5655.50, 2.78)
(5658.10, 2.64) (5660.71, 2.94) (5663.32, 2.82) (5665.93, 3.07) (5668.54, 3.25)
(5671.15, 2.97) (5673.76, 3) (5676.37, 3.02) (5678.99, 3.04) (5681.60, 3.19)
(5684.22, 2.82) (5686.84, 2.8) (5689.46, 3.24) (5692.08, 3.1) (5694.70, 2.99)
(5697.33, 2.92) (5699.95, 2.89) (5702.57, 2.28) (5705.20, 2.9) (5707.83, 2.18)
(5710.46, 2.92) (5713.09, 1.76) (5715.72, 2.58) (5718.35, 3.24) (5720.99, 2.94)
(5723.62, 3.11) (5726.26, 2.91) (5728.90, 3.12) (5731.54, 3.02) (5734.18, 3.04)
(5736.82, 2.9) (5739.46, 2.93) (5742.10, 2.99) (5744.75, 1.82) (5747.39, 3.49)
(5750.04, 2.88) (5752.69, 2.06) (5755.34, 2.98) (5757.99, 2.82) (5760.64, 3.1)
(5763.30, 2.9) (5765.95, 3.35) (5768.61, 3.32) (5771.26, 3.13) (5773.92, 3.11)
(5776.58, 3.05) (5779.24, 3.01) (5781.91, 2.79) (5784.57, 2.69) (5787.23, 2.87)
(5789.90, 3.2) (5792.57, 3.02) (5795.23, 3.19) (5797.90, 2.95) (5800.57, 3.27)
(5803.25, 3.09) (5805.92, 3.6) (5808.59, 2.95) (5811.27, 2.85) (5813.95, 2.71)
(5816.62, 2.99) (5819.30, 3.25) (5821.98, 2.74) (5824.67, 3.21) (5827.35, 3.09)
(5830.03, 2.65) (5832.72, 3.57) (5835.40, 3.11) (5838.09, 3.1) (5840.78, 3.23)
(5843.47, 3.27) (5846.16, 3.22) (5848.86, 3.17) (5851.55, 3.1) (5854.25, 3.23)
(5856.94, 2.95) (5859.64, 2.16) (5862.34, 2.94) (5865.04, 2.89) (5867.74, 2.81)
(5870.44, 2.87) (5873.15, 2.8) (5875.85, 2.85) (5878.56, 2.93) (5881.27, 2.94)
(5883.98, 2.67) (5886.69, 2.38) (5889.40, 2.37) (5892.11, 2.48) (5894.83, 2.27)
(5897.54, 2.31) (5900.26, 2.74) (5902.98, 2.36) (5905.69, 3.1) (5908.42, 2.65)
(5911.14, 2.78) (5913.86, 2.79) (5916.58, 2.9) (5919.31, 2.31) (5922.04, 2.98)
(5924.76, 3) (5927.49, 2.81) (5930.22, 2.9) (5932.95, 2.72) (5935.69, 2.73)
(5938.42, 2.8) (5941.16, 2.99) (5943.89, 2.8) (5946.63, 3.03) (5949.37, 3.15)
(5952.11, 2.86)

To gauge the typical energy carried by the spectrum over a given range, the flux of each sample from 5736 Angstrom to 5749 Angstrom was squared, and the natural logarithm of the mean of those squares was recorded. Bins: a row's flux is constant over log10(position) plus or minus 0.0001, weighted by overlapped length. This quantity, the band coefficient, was 2.11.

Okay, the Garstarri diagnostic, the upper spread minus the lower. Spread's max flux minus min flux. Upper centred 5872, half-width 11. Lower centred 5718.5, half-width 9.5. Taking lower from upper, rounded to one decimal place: -1.3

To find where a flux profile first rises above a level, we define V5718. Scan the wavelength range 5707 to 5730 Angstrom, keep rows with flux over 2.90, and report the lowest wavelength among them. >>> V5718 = 5710.46 Angstrom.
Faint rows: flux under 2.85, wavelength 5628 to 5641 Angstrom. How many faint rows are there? 4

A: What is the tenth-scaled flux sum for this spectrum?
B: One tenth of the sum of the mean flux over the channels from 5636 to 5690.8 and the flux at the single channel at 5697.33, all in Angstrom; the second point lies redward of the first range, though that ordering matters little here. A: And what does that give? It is 0.590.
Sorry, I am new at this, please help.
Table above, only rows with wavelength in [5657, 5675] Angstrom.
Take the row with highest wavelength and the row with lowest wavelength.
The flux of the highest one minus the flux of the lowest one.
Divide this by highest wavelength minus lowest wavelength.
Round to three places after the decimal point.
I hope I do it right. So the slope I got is 0.023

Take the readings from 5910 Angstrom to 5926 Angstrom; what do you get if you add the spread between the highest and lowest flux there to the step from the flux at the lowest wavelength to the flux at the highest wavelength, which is 0.91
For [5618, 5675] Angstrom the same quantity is 1.39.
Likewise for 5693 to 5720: 1.73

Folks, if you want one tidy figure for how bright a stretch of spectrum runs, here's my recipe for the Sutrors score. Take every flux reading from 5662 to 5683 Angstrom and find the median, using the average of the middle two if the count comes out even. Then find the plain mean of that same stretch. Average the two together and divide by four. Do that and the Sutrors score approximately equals 0.759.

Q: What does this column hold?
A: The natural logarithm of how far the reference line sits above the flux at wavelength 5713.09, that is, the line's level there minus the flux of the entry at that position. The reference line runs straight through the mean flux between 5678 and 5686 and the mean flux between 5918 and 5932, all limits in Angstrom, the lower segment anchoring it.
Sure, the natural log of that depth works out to 0.2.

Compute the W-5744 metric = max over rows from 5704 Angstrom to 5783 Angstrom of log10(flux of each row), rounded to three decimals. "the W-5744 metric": 0.543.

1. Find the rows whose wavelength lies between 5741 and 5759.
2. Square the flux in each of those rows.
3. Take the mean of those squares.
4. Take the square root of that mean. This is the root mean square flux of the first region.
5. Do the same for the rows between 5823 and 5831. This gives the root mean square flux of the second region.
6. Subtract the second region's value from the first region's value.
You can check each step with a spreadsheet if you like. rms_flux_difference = -0.22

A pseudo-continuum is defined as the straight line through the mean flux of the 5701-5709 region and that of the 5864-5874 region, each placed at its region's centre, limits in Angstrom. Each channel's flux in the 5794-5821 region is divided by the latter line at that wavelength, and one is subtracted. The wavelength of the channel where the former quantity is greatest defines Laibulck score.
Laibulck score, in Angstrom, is 5805.92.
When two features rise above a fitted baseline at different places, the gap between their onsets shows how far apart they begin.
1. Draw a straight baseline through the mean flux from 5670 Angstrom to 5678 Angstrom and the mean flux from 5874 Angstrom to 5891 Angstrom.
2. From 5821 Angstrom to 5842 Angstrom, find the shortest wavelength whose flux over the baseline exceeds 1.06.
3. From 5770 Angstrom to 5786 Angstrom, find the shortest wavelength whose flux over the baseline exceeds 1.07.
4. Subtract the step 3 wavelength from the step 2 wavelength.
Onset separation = 53.4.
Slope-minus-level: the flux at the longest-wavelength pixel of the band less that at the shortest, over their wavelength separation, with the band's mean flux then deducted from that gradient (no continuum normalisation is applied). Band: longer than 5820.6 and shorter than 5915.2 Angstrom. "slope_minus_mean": -2.85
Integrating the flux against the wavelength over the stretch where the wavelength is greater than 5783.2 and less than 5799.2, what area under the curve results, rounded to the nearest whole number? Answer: 48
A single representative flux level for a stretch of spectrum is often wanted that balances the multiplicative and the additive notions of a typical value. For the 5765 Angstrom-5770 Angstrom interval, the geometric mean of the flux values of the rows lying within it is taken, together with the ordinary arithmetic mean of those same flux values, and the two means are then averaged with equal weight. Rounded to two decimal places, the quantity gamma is 3.33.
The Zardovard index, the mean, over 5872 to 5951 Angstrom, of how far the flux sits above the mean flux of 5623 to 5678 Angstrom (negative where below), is -0.15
